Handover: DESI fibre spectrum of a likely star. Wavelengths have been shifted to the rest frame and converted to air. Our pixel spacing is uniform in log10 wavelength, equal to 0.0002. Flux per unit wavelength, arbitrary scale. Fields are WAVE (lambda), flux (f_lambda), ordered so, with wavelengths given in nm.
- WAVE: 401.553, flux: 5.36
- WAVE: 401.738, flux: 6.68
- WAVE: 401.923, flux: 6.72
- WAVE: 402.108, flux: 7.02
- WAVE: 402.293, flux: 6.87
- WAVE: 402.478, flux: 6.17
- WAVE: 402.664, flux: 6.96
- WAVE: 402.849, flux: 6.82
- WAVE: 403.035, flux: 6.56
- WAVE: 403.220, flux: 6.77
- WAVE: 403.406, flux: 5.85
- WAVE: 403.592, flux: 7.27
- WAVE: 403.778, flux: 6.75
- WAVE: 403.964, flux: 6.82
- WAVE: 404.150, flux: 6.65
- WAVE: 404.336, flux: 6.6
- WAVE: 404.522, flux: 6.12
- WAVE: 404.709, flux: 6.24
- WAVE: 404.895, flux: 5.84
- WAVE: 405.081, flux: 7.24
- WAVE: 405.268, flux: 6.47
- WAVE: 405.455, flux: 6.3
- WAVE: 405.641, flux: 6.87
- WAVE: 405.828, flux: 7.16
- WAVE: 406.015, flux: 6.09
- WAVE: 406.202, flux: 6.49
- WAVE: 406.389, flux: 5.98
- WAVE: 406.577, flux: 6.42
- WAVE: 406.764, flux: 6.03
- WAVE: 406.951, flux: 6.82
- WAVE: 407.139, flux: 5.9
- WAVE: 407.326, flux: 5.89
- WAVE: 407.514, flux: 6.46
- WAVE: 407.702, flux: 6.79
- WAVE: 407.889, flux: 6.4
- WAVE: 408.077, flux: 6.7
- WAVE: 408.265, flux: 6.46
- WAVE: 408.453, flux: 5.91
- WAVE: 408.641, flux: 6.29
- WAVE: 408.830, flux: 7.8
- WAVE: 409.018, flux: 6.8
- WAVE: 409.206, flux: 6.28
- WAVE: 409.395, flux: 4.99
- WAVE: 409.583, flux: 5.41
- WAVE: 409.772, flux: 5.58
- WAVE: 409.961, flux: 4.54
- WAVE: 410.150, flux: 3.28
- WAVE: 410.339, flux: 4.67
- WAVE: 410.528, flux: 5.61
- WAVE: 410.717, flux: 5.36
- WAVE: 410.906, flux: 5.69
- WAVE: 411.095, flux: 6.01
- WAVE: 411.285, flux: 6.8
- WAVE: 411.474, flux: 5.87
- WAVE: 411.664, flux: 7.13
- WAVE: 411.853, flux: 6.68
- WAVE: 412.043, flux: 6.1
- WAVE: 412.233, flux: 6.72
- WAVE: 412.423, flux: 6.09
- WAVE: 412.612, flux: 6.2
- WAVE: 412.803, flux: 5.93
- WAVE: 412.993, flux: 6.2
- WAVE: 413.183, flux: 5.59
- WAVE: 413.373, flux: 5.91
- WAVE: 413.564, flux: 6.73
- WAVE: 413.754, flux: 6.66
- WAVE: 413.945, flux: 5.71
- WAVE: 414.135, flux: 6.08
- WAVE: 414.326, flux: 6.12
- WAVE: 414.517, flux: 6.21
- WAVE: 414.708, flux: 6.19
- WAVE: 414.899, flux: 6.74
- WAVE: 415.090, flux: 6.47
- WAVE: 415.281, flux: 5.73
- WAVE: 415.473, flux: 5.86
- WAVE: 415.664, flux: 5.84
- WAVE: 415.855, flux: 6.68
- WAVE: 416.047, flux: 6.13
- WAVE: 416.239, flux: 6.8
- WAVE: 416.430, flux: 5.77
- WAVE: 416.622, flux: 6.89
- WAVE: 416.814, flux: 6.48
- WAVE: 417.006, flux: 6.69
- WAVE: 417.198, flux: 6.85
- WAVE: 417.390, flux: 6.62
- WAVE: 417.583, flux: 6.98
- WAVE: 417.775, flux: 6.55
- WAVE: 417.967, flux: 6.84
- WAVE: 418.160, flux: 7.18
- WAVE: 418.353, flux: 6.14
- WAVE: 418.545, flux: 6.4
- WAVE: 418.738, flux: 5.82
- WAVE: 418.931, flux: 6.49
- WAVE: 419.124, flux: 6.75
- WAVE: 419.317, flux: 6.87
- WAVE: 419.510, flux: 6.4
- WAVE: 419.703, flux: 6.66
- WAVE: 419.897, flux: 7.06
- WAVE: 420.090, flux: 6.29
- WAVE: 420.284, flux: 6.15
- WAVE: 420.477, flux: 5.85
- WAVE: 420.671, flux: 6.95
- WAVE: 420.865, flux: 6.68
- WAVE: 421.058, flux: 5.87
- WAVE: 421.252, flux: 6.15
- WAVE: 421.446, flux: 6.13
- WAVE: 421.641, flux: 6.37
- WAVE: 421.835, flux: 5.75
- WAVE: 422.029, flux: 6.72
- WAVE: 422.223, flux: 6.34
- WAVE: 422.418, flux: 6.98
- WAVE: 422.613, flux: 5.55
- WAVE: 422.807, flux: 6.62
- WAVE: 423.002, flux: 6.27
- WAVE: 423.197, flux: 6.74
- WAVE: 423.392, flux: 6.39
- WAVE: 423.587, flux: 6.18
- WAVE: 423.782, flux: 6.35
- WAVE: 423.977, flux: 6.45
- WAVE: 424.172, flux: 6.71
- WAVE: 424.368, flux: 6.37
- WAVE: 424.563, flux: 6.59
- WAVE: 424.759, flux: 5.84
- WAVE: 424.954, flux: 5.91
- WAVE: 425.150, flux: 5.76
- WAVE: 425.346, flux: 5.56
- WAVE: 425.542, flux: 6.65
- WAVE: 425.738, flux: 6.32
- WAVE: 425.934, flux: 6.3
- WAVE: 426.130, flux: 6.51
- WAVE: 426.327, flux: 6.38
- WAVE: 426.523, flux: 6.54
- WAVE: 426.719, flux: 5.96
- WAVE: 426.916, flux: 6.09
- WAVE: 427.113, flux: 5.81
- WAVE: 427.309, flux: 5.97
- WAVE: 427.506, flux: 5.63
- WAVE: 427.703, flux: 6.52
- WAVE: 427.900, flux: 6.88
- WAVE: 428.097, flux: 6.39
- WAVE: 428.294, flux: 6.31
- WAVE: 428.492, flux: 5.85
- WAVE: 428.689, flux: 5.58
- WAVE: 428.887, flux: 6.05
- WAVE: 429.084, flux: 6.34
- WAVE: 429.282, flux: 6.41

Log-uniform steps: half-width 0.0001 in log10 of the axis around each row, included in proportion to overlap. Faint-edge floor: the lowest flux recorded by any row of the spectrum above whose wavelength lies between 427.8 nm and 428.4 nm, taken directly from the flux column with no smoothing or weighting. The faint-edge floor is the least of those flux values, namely 6.31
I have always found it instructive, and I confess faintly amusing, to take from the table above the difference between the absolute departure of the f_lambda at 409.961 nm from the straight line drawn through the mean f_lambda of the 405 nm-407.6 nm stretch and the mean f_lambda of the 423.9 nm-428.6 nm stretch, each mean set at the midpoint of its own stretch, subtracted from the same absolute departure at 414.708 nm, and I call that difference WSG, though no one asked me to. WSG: -1.7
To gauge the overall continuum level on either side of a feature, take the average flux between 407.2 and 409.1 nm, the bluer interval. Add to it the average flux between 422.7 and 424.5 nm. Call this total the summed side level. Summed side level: 13.0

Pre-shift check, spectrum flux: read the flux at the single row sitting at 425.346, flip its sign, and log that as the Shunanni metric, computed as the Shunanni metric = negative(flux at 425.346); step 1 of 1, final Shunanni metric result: -5.6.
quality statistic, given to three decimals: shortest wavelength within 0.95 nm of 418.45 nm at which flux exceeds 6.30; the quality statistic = 417.583 nm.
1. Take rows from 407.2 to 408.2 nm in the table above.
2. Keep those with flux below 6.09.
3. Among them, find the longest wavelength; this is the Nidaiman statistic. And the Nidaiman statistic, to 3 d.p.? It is 407.326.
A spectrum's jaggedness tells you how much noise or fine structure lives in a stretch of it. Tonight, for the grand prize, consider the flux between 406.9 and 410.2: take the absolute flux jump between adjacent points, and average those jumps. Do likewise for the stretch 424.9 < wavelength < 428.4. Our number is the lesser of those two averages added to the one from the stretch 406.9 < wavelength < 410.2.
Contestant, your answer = 0.97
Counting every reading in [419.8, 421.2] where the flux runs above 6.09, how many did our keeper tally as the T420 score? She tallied 5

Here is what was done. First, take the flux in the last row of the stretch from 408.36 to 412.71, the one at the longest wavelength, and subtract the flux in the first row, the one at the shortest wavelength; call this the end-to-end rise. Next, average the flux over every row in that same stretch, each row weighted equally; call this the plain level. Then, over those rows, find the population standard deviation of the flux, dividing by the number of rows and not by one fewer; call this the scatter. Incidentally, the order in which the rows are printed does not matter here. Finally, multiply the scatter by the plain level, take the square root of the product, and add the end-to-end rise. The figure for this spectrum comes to 2.6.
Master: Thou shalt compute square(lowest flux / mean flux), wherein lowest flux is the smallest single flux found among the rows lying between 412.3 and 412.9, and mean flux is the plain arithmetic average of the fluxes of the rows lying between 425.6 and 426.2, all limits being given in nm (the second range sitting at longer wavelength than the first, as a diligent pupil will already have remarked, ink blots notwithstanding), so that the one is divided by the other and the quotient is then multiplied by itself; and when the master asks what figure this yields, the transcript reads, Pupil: 0.86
